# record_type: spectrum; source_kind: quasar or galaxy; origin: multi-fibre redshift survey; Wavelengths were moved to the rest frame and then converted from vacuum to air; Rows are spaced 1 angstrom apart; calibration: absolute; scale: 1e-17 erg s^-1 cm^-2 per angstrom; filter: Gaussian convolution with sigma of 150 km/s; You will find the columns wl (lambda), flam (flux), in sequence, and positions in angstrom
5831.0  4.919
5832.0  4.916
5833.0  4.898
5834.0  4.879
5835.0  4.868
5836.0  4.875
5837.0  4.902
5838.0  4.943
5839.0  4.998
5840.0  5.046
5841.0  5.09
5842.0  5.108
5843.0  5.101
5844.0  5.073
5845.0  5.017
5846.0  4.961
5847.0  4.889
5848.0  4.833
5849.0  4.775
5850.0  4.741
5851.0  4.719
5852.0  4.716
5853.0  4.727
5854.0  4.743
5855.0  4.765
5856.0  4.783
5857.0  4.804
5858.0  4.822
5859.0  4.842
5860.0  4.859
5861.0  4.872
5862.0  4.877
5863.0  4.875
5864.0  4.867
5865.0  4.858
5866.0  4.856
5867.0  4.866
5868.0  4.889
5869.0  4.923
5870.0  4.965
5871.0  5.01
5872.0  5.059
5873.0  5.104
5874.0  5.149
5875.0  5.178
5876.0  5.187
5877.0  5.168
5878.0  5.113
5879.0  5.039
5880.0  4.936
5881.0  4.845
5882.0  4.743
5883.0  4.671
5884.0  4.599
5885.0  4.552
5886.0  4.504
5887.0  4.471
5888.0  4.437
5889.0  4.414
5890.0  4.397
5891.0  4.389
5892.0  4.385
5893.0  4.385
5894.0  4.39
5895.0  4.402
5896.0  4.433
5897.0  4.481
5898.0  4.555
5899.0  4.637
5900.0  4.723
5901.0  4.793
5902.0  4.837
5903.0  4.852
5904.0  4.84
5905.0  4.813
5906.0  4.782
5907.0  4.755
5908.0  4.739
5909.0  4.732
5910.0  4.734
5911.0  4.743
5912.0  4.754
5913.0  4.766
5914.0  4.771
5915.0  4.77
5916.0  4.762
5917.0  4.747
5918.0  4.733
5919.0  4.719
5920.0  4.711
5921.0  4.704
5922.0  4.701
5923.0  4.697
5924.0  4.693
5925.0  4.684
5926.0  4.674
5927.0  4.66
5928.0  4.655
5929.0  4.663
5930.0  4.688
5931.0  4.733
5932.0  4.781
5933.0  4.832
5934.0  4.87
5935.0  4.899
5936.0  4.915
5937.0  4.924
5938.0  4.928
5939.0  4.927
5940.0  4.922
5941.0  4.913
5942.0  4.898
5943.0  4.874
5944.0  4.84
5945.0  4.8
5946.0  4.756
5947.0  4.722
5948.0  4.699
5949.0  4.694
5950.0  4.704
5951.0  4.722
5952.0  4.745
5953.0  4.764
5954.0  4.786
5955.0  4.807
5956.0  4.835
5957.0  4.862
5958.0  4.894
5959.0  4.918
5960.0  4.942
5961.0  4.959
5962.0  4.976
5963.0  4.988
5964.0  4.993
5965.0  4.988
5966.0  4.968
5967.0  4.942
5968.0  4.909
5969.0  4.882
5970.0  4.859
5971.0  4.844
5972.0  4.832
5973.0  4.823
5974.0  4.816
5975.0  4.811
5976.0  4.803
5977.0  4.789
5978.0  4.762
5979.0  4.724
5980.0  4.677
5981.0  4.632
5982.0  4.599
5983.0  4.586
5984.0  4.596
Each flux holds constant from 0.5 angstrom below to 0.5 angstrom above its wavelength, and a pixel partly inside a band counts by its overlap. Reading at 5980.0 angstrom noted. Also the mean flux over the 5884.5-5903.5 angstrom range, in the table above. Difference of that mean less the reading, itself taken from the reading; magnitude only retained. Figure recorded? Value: 4.83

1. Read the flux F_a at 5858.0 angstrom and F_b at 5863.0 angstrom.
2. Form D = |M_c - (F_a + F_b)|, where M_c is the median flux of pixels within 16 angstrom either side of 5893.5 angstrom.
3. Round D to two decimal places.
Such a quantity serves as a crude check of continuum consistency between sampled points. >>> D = 5.04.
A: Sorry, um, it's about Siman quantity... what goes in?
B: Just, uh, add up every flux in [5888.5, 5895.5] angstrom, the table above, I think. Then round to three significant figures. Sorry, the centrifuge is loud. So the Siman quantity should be 30.8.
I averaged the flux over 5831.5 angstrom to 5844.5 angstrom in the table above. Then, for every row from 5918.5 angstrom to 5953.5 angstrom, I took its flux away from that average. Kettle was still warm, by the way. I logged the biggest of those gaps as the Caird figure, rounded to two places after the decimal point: 0.32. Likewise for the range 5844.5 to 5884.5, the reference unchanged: 0.38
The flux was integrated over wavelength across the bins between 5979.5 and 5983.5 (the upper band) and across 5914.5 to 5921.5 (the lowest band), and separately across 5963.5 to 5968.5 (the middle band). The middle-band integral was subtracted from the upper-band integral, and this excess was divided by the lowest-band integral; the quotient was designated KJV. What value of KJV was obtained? -0.2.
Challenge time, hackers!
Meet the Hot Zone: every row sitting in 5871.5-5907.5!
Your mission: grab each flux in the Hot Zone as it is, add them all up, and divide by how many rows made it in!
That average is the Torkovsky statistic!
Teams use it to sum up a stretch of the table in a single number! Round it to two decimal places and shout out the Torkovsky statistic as 4.72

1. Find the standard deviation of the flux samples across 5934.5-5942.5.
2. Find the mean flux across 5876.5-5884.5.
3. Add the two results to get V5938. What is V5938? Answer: 4.90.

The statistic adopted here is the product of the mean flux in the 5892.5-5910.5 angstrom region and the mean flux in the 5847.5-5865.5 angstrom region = 22.4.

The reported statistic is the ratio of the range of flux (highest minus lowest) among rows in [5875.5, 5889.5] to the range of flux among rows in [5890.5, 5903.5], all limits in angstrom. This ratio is 1.7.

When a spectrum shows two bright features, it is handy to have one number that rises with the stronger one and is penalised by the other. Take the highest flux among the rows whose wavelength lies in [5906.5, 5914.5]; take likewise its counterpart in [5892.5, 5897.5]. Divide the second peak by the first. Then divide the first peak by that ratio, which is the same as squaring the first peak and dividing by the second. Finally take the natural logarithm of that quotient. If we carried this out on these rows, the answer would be 1.63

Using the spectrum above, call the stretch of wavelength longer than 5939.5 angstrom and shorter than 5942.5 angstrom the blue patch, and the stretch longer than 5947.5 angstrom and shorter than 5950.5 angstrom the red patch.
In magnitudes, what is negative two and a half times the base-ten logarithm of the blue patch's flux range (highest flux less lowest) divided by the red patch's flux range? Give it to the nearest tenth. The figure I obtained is -1.0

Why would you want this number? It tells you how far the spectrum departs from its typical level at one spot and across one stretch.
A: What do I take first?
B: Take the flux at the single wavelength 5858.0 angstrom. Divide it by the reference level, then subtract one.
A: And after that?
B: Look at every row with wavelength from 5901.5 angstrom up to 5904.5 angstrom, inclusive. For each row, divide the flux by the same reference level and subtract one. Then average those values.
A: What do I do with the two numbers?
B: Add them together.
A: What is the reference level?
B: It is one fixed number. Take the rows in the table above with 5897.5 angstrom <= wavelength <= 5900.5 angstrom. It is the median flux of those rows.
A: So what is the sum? 0.08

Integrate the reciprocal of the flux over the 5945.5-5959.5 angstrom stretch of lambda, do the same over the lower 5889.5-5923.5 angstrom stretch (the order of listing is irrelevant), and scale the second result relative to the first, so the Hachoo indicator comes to 2.5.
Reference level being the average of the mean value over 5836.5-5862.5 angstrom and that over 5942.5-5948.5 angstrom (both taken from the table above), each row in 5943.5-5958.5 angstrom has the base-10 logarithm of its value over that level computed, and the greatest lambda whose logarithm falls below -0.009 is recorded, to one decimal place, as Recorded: 5951.0 angstrom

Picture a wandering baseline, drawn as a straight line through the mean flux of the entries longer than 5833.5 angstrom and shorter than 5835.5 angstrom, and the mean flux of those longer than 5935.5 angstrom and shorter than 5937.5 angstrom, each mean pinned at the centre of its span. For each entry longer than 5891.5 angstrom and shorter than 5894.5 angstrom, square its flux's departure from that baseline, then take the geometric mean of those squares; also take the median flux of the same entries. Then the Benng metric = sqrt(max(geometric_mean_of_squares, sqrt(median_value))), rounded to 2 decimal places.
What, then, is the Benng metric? 1.45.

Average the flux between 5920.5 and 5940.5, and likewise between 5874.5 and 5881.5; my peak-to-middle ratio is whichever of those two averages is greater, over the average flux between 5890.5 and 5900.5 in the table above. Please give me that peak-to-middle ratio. 1.131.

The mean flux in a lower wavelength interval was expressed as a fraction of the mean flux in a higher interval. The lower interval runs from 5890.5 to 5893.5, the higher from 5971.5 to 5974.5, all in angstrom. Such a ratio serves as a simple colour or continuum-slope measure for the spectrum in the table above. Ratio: 0.91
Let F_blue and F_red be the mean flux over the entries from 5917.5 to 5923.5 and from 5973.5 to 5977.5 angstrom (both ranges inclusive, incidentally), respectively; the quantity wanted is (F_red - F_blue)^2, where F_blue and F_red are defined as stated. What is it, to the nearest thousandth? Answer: 0.009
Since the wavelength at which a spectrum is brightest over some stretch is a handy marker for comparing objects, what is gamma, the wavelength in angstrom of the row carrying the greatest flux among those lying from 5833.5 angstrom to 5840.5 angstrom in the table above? 5840.0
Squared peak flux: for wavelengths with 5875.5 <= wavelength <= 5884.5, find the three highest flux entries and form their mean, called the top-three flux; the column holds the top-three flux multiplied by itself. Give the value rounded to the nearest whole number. 27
